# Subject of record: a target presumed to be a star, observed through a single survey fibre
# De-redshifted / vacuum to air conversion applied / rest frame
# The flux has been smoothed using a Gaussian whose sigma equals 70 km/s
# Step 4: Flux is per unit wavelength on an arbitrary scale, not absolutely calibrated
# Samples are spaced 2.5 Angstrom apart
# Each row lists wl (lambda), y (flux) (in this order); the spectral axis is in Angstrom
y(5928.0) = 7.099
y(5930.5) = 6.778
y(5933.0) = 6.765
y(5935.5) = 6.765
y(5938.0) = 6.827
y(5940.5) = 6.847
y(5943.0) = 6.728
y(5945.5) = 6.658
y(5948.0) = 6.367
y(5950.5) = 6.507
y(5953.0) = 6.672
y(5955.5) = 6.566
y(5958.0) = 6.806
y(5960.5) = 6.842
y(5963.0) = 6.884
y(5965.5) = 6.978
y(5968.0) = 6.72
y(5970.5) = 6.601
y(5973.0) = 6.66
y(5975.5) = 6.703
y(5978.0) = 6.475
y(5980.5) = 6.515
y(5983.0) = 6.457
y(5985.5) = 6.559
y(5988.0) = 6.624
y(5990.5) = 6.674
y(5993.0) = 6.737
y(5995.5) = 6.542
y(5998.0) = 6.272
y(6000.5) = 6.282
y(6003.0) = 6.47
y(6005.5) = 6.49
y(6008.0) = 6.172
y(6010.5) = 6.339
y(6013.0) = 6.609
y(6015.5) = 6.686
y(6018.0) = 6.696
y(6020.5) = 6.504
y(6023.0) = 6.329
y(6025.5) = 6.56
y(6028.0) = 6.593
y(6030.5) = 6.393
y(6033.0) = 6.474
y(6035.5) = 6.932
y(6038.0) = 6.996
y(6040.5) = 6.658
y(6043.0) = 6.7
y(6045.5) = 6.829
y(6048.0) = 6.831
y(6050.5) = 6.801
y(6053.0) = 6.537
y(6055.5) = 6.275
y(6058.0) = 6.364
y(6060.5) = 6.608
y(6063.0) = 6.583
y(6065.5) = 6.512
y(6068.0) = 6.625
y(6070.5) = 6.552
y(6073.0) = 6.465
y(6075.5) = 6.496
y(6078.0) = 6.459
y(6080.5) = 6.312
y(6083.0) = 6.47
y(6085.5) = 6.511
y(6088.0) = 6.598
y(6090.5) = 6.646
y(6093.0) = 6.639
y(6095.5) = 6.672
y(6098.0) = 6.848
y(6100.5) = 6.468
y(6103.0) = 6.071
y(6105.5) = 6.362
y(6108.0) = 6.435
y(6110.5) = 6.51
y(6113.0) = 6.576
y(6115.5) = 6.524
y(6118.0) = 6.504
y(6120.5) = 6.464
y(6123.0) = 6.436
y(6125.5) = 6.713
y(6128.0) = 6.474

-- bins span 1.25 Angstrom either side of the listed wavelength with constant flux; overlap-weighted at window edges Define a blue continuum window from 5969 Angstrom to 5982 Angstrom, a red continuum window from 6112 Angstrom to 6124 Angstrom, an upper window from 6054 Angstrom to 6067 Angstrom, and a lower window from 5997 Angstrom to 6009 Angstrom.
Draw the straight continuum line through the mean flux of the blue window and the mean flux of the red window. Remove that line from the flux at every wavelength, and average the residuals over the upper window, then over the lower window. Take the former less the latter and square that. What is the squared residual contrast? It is 0.028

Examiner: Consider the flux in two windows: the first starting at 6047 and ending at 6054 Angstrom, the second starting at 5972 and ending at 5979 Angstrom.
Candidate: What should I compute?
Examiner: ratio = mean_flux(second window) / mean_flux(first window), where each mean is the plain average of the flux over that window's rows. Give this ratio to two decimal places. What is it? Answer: 0.98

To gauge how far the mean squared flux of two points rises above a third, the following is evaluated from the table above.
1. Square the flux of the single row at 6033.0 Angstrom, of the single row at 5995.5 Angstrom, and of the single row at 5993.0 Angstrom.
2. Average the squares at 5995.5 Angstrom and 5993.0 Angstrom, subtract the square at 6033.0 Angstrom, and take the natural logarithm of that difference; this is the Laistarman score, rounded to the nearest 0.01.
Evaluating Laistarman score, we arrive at 0.78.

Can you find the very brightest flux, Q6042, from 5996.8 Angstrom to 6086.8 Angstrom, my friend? 6.996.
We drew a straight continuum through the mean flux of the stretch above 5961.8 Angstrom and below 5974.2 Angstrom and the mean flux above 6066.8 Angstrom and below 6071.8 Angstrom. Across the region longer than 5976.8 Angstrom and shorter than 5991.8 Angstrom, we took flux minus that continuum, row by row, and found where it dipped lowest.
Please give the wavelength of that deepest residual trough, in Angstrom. 5983.0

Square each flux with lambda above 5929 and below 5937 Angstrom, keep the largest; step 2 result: 45.9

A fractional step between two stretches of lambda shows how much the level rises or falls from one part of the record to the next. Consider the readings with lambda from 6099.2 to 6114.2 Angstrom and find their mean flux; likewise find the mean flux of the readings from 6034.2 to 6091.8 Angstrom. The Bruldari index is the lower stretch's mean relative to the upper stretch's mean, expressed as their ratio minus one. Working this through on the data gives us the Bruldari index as 0.030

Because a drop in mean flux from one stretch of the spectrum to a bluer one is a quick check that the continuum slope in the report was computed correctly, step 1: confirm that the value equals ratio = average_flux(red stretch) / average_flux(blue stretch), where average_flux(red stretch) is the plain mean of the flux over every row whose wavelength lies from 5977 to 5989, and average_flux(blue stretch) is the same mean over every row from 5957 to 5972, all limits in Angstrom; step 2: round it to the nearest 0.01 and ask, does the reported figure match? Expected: 0.96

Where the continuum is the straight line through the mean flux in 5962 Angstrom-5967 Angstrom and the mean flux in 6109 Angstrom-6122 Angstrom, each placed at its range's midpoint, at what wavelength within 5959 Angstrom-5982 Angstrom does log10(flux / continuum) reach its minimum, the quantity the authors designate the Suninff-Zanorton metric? 5978.0 Angstrom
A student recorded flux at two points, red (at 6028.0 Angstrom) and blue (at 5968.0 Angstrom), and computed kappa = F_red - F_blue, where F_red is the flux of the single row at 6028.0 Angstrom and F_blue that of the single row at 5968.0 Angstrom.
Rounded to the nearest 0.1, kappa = -0.1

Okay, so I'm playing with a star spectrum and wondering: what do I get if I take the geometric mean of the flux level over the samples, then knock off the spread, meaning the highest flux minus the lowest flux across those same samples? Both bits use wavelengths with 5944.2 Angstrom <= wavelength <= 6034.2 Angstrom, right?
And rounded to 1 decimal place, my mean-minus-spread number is 5.8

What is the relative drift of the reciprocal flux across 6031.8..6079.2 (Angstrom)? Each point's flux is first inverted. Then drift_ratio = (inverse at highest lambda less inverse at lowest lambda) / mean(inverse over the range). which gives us 0.00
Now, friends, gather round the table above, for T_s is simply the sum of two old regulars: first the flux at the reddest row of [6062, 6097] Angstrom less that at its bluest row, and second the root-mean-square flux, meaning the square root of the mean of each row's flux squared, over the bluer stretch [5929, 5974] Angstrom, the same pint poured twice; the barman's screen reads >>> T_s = 6.81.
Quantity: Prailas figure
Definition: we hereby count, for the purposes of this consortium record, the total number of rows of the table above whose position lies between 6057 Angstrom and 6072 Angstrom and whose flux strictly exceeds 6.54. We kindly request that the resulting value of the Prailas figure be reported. 4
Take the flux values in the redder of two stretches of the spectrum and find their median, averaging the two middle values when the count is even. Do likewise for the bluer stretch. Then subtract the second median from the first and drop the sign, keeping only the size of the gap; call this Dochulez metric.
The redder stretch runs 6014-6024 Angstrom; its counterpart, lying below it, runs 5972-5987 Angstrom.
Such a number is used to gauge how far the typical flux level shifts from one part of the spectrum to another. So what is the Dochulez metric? 0.058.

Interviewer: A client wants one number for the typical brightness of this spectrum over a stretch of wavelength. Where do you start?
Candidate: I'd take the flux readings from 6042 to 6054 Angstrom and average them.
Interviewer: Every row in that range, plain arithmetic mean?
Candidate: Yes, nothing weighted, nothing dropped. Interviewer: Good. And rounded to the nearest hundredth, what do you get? 6.74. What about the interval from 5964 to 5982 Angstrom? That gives 6.66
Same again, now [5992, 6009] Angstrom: 6.42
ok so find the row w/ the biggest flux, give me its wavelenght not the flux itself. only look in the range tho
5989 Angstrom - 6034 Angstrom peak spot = 5993.0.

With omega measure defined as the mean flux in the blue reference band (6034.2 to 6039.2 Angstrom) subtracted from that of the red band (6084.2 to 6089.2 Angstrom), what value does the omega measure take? -0.41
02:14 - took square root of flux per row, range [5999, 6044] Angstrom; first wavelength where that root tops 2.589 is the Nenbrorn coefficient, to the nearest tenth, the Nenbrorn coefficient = 6035.5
